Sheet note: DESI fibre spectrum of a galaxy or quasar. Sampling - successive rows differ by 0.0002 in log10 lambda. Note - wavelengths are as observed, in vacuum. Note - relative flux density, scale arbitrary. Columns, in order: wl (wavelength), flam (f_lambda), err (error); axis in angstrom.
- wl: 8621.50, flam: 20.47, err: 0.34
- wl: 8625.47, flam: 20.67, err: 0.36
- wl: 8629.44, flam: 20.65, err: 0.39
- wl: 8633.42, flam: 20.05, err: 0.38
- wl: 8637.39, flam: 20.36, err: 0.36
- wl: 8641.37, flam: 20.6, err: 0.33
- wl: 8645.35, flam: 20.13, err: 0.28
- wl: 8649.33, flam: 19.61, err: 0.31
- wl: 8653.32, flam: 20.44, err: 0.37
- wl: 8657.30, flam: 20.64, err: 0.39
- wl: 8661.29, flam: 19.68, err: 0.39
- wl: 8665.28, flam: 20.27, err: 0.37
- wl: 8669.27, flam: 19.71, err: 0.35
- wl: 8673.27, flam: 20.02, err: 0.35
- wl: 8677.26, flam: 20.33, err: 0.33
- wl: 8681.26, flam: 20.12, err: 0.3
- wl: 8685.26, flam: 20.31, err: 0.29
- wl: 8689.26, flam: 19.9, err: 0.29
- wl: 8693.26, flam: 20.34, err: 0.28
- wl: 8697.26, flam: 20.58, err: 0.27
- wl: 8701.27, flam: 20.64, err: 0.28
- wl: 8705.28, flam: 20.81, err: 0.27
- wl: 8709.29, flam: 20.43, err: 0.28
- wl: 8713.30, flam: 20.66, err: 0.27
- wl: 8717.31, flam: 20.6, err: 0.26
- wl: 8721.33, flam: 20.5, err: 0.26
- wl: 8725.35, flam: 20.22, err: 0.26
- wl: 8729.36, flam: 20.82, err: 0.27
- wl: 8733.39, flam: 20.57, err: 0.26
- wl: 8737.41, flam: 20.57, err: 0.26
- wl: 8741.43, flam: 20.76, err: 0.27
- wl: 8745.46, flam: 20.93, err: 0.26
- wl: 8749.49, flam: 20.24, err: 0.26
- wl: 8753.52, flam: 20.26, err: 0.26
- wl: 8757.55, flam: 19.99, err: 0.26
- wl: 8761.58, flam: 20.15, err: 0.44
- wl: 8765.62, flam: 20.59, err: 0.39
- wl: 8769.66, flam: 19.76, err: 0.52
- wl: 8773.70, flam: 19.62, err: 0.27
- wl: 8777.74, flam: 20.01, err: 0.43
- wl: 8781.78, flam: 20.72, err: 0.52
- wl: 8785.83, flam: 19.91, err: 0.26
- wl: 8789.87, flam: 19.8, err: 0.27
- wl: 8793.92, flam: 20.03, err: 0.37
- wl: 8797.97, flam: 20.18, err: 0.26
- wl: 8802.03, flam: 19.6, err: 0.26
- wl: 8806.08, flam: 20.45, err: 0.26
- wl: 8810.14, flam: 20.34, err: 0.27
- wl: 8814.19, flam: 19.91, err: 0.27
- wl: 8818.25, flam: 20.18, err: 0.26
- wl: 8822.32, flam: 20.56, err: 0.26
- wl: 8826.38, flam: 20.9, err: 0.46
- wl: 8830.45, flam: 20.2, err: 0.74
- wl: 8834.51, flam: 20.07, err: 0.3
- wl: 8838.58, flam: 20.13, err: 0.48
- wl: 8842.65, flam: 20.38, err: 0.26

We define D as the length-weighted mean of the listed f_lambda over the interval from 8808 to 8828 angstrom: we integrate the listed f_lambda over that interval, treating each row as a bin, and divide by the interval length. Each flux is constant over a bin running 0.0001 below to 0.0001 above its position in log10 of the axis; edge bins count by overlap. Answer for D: 20.4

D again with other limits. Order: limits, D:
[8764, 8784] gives 20.1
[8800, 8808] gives 20.0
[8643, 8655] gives 20.1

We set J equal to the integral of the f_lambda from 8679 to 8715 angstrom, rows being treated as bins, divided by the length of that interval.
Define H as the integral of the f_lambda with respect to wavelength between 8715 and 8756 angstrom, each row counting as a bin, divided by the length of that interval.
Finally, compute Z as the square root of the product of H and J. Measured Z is 20.5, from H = 20.5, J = 20.42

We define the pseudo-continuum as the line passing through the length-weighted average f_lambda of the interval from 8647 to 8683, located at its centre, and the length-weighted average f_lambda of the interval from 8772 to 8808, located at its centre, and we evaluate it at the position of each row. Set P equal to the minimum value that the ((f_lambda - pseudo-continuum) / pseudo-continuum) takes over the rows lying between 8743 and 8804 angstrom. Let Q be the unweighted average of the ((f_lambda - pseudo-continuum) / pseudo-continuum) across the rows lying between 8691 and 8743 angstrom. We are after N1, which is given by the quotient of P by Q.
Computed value -0.9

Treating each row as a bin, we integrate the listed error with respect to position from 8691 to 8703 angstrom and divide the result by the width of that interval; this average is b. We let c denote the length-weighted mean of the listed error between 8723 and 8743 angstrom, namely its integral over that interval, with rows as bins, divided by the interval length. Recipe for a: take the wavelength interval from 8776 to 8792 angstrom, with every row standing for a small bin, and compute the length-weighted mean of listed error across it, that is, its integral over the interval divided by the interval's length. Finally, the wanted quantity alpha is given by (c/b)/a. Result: 2.58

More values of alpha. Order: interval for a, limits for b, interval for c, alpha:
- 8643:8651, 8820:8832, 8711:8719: 1.91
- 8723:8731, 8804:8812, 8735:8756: 3.74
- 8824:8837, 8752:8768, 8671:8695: 1.81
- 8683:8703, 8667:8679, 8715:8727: 2.68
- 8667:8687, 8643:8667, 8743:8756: 2.28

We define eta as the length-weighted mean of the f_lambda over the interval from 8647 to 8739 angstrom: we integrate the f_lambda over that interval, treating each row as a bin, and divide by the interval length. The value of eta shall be 20.3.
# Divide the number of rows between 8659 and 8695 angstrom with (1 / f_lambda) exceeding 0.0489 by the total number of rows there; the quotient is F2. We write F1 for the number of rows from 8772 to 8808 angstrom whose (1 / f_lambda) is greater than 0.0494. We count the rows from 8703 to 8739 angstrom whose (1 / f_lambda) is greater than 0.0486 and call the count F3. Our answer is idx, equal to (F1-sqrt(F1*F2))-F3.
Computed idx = -0.6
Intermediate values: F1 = 7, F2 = 1.00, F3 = 5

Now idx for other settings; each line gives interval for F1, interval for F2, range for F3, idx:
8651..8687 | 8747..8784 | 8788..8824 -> -6.8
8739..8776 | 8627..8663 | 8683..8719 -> -0.8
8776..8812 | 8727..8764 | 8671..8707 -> -1.6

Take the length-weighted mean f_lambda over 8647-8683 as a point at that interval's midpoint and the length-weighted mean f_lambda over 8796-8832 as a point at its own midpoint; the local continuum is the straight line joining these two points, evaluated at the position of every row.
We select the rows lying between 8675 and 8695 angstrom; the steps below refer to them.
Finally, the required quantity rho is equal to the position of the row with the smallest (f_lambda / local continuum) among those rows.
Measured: 8689.26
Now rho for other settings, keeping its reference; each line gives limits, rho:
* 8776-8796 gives 8789.87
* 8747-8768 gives 8757.55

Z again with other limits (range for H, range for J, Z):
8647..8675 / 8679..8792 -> 20.2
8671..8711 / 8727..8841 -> 20.3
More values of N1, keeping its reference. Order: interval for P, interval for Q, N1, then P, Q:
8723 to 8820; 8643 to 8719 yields -2.3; -0.0217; 0.010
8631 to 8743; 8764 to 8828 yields -3.9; -0.0242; 0.006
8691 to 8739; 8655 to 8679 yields 7.7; 0.0077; 0.001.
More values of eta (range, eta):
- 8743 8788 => 20.2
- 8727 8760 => 20.5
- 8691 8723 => 20.6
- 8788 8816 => 20.0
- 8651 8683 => 20.1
